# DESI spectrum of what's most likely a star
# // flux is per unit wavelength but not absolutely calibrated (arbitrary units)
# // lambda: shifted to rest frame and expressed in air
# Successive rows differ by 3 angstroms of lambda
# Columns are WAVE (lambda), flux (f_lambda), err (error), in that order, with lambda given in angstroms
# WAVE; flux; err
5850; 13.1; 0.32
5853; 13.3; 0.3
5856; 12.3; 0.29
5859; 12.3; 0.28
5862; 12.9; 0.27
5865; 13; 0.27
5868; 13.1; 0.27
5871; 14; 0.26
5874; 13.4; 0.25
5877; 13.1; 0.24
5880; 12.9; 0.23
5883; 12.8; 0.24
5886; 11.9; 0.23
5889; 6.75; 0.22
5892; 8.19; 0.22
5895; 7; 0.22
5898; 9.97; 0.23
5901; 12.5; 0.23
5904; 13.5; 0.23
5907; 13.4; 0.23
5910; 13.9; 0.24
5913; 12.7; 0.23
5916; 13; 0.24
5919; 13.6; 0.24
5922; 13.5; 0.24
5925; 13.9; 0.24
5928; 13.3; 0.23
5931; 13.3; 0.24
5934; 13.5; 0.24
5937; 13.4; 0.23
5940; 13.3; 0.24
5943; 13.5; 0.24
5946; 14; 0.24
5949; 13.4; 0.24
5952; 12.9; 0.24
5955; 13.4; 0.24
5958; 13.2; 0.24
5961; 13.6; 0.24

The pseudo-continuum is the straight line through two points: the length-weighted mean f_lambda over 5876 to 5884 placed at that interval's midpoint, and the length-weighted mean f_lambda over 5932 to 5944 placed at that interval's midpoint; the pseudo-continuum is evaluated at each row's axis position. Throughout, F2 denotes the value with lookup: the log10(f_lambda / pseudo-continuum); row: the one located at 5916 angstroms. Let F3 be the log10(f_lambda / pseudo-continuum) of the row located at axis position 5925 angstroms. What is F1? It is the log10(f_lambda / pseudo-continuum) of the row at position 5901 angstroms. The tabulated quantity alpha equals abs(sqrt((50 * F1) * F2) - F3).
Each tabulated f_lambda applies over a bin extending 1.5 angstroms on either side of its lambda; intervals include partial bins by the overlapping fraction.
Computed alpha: 0.07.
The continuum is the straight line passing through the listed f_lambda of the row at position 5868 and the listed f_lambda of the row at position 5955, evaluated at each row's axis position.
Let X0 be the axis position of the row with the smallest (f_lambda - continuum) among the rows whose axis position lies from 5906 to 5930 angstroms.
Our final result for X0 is 5913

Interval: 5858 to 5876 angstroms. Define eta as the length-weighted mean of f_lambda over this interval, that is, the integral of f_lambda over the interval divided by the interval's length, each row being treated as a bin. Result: 13.1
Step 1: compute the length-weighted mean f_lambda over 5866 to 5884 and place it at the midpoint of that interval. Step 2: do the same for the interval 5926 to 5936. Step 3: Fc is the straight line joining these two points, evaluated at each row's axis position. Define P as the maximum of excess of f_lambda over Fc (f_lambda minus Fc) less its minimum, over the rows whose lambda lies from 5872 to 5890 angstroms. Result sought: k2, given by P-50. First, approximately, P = 7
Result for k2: -43.3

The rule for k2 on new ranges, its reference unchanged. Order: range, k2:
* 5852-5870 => -49.0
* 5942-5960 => -48.9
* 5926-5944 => -49.8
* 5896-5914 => -46.1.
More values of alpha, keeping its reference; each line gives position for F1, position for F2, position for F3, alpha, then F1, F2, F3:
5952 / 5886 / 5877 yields 0.19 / -0.02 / -0.038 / 0.006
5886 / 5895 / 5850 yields 0.70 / -0.04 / -0.271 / 0.014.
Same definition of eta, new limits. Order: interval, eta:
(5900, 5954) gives 13.4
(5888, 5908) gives 10.2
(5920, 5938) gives 13.5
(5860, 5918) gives 12.0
